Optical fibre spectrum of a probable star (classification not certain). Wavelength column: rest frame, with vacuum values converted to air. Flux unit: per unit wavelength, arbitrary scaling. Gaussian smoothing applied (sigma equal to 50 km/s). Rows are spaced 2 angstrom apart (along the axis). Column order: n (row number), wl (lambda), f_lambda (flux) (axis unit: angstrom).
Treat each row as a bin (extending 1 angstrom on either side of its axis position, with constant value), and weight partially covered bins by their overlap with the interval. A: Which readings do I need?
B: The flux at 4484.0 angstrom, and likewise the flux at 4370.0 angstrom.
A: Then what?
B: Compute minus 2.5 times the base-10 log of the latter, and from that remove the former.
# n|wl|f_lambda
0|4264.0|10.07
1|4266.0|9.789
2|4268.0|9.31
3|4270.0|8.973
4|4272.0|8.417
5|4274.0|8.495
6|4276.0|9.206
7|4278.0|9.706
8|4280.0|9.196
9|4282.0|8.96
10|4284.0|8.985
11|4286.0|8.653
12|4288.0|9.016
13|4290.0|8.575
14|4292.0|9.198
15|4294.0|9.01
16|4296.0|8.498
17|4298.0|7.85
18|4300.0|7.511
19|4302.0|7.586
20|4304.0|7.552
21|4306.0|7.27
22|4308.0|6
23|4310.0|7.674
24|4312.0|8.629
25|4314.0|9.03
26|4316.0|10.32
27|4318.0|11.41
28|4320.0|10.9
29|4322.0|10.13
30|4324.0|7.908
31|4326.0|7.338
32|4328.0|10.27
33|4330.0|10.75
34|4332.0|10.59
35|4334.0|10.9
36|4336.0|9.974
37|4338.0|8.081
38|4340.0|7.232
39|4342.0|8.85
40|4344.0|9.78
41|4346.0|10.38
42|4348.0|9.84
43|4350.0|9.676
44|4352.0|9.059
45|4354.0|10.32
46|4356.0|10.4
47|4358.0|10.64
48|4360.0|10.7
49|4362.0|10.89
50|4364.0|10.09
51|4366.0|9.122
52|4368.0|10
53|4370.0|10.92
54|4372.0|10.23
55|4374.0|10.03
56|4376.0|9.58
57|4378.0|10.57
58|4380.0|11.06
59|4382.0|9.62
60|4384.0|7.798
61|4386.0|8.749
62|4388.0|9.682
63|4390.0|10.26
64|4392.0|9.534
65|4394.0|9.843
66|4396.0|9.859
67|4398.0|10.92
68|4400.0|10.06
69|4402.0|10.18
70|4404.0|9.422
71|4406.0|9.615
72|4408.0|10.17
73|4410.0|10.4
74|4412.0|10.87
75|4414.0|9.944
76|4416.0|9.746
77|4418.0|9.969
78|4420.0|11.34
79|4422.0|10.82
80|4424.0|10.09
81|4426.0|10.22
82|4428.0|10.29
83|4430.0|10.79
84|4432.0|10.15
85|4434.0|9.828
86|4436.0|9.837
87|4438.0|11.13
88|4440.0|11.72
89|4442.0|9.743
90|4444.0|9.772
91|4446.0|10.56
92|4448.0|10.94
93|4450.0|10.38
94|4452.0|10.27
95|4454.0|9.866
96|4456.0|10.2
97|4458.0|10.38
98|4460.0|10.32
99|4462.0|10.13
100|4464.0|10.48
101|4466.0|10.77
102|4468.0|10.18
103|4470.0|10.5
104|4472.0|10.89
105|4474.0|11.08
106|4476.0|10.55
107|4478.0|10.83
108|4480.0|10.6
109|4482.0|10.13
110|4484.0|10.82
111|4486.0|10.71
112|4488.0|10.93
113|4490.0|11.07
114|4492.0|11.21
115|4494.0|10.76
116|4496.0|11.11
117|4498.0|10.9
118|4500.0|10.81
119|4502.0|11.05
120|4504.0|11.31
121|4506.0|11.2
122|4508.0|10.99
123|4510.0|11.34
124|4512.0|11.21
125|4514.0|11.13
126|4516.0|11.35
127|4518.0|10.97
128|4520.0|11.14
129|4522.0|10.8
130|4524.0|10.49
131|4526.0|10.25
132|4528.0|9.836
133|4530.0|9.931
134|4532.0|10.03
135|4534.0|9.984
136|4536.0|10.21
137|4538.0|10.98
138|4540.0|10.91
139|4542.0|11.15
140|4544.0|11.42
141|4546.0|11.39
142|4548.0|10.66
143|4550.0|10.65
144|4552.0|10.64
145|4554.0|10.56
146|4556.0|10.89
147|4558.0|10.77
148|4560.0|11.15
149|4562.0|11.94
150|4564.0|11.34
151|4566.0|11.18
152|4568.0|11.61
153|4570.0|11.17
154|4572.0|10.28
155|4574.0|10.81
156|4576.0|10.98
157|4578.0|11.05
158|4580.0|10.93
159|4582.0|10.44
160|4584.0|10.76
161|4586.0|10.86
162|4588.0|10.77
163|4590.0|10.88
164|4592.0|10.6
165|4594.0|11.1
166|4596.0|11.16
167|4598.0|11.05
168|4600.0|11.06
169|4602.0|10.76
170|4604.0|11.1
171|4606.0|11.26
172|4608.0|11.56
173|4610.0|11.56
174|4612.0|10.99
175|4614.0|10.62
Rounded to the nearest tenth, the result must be -13.4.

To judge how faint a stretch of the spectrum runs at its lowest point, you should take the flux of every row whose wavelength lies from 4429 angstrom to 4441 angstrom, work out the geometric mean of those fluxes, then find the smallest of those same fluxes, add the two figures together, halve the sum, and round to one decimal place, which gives 10.2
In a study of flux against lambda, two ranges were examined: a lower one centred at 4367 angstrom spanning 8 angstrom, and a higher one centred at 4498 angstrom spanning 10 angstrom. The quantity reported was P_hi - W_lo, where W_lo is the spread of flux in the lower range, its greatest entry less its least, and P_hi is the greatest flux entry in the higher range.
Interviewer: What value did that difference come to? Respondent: 9.3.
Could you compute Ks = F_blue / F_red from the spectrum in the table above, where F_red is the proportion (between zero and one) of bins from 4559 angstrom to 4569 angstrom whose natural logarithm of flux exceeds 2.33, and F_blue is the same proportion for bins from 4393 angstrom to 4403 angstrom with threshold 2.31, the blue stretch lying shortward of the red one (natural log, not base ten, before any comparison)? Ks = 0.4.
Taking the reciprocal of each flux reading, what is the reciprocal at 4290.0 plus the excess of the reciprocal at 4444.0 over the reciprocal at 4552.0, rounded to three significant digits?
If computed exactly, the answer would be 0.125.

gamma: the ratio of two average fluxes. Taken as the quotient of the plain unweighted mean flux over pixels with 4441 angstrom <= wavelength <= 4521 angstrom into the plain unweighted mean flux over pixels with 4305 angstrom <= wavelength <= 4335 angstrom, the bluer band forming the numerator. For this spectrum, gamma 0.87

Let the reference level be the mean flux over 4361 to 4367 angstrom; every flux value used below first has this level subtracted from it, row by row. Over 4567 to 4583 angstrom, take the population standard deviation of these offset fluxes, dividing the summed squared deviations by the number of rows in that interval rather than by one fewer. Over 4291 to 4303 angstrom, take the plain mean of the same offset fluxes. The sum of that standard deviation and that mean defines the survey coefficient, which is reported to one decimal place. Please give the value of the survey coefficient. -1.4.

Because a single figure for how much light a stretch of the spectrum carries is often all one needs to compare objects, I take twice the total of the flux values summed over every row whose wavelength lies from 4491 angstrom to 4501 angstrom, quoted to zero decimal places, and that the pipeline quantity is 110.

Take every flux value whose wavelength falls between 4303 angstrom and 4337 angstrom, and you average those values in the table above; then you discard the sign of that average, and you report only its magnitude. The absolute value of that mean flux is 9.2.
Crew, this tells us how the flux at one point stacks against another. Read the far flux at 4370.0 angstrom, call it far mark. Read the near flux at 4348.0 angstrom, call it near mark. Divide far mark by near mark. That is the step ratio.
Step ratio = 1.11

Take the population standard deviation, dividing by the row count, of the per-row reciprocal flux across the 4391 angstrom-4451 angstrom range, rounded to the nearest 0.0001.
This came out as 0.0052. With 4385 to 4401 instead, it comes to 0.0061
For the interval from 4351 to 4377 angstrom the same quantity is 0.0059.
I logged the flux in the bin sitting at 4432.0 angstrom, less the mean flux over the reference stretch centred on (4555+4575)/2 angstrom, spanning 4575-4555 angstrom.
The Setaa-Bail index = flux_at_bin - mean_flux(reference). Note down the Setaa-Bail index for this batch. -1.0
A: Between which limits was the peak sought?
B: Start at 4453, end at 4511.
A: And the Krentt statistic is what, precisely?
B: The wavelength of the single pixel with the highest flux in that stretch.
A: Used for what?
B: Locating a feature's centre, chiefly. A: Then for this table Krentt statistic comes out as 4510.0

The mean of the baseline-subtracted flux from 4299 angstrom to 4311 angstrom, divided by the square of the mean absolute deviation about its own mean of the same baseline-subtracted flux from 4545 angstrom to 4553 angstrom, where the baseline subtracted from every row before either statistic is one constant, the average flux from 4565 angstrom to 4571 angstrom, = -53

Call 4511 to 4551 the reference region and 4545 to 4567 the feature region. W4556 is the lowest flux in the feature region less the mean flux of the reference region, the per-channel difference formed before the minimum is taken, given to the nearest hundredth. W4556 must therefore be -0.16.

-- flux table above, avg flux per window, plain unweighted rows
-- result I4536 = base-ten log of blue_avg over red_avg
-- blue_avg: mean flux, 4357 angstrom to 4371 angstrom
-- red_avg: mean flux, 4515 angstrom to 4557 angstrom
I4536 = -0.014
